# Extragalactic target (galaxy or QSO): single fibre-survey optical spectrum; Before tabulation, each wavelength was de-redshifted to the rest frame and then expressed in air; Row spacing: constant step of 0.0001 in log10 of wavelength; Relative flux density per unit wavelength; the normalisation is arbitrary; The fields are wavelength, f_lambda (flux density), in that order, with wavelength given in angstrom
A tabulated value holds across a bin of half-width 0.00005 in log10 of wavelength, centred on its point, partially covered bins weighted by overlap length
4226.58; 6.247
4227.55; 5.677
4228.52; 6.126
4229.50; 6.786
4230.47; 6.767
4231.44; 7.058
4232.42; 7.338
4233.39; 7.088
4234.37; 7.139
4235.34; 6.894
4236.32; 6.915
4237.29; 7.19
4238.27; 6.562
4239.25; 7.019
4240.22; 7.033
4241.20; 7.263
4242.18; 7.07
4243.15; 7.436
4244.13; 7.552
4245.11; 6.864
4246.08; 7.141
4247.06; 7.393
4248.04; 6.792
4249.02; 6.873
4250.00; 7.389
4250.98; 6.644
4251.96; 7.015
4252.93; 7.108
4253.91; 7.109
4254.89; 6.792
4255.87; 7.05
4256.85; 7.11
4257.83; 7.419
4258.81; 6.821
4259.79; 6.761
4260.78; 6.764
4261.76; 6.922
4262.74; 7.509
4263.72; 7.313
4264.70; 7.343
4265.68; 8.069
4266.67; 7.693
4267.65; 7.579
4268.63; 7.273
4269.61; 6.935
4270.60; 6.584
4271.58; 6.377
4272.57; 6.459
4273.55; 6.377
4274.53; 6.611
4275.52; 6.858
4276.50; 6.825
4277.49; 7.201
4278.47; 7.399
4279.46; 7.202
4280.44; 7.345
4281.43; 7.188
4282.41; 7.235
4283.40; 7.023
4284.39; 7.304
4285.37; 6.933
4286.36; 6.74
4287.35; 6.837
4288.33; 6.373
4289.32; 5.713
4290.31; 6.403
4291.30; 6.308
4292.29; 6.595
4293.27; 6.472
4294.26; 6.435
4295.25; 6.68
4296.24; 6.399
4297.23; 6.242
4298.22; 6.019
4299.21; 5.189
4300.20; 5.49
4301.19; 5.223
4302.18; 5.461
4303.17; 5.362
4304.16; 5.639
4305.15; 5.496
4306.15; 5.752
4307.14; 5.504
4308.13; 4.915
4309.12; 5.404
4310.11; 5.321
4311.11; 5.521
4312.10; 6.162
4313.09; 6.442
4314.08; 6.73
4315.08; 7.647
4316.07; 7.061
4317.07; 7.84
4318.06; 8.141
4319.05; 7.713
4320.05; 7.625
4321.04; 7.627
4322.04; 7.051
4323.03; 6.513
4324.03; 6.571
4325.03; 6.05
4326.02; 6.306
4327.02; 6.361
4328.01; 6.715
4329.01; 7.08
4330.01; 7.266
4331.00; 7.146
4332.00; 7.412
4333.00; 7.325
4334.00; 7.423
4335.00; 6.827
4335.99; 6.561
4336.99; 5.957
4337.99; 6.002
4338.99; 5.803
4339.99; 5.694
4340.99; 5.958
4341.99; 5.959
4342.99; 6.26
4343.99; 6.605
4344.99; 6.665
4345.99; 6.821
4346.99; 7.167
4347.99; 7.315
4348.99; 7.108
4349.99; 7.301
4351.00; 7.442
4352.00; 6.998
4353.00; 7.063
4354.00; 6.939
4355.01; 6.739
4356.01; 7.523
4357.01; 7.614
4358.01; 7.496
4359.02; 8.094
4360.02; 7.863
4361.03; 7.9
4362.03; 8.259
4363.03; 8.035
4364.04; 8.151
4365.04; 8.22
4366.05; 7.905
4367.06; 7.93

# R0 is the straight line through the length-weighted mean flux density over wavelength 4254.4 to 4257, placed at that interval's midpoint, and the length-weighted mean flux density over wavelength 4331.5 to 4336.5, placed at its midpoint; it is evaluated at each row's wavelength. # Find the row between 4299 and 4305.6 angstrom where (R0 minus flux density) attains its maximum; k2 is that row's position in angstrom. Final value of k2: 4299.21 angstrom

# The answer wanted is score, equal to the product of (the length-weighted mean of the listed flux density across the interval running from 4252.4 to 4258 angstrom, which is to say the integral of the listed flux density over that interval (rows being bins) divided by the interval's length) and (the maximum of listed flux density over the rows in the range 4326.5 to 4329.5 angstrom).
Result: 50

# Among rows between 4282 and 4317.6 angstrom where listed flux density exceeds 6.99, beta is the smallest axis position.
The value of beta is 4282.41 angstrom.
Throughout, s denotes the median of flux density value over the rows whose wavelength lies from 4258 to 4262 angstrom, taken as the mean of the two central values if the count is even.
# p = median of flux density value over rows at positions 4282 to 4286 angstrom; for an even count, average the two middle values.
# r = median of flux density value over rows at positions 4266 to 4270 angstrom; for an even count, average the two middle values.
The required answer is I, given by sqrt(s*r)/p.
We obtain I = 1.00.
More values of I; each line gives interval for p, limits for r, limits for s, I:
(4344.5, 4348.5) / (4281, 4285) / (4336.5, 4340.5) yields 0.93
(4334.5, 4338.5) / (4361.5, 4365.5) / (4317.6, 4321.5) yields 1.26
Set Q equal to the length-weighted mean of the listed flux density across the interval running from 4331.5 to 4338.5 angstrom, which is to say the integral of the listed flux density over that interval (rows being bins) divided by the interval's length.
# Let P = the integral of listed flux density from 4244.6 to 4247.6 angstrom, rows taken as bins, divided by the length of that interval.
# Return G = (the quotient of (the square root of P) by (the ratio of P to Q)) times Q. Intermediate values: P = 7.1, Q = 6.8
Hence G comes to 17.2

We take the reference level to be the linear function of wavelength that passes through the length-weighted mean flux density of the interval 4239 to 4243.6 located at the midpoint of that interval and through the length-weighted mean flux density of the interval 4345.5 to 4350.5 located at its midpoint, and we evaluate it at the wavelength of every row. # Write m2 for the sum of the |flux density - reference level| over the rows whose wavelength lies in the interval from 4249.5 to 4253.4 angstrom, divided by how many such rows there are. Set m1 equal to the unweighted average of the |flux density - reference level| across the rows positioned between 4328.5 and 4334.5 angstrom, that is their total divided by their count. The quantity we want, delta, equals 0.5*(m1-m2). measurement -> -0.05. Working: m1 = 0.2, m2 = 0.24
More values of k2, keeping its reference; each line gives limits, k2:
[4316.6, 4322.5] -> 4322.04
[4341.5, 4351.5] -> 4341.99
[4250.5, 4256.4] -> 4250.98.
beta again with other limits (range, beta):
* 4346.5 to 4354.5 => 4346.99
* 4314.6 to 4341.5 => 4315.08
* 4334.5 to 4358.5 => 4346.99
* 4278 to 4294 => 4278.47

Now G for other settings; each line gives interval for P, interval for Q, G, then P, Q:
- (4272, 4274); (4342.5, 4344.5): 16.4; 6.4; 6.4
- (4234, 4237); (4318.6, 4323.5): 20.2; 7.0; 7.3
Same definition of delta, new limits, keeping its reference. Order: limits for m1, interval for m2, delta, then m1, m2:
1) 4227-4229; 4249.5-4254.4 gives 0.54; 1.3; 0.21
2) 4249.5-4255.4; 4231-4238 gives 0.05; 0.2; 0.14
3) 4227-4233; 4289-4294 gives -0.13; 0.6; 0.86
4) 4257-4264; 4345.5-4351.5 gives 0.07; 0.3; 0.17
